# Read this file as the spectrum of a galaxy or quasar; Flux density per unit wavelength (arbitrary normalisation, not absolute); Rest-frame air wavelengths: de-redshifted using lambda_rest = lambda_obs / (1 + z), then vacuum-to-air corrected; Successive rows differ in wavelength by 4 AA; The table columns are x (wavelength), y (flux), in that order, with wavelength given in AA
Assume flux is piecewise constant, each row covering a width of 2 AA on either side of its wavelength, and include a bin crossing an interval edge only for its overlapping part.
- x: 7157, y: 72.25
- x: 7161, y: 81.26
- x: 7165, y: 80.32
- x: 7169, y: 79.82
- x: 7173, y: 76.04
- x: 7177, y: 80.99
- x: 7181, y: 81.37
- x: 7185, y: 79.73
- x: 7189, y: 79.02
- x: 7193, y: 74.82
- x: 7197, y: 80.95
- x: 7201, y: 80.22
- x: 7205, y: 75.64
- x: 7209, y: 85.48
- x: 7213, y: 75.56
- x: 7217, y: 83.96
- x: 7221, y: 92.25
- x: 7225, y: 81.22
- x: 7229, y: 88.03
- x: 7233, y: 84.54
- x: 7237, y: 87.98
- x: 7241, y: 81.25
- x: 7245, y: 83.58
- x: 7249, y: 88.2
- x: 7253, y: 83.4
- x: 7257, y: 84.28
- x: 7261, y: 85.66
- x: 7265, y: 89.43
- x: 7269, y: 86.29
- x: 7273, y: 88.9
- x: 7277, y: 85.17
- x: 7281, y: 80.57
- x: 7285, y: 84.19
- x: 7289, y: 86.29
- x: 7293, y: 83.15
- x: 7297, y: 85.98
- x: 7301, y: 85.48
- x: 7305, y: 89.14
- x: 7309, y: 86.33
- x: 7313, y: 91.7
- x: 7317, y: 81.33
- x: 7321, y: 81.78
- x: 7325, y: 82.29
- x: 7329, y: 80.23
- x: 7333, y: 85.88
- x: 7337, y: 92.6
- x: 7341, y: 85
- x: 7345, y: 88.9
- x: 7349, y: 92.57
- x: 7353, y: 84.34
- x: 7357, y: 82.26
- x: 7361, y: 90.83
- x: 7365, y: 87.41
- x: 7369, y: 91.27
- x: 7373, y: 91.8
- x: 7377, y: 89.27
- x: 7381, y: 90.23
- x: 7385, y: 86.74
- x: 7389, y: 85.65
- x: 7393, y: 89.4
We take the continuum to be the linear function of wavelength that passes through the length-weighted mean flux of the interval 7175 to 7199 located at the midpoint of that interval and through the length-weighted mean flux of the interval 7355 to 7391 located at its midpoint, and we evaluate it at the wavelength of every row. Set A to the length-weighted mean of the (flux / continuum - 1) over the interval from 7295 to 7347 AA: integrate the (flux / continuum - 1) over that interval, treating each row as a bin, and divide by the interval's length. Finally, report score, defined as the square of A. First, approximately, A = 0.000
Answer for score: 0.0000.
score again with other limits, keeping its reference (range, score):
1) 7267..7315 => 0.0004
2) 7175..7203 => 0.0000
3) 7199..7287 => 0.0007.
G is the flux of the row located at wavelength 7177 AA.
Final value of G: 80.99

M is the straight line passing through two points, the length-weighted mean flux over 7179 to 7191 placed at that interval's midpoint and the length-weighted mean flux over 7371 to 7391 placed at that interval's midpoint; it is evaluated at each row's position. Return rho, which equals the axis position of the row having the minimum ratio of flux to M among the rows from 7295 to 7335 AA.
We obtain 7329 AA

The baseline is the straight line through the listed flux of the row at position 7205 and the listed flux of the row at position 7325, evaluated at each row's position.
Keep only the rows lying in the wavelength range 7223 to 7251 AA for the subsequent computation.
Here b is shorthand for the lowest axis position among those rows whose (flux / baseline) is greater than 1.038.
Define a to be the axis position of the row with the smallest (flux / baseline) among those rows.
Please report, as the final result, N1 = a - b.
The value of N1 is 16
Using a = 7241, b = 7225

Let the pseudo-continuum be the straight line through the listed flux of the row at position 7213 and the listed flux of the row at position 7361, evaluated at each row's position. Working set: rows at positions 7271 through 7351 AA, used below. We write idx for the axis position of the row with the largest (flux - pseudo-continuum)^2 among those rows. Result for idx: 7329 AA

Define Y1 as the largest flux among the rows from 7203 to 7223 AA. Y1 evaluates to 92.25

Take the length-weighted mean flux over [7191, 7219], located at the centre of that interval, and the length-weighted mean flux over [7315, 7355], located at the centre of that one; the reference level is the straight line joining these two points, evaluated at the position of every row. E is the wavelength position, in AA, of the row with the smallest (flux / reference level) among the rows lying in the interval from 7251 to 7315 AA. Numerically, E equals 7281 AA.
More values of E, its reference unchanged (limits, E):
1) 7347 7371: 7357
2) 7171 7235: 7213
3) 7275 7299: 7281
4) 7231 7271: 7241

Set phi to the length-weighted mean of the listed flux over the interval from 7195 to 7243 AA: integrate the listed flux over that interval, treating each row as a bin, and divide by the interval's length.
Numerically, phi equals 83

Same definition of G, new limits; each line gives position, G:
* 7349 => 92.57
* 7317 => 81.33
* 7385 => 86.74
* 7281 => 80.57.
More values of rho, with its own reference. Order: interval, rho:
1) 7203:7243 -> 7213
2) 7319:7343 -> 7329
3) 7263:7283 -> 7281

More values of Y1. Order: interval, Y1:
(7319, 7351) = 92.6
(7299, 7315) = 91.7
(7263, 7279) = 89.43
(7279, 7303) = 86.29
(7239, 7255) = 88.2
